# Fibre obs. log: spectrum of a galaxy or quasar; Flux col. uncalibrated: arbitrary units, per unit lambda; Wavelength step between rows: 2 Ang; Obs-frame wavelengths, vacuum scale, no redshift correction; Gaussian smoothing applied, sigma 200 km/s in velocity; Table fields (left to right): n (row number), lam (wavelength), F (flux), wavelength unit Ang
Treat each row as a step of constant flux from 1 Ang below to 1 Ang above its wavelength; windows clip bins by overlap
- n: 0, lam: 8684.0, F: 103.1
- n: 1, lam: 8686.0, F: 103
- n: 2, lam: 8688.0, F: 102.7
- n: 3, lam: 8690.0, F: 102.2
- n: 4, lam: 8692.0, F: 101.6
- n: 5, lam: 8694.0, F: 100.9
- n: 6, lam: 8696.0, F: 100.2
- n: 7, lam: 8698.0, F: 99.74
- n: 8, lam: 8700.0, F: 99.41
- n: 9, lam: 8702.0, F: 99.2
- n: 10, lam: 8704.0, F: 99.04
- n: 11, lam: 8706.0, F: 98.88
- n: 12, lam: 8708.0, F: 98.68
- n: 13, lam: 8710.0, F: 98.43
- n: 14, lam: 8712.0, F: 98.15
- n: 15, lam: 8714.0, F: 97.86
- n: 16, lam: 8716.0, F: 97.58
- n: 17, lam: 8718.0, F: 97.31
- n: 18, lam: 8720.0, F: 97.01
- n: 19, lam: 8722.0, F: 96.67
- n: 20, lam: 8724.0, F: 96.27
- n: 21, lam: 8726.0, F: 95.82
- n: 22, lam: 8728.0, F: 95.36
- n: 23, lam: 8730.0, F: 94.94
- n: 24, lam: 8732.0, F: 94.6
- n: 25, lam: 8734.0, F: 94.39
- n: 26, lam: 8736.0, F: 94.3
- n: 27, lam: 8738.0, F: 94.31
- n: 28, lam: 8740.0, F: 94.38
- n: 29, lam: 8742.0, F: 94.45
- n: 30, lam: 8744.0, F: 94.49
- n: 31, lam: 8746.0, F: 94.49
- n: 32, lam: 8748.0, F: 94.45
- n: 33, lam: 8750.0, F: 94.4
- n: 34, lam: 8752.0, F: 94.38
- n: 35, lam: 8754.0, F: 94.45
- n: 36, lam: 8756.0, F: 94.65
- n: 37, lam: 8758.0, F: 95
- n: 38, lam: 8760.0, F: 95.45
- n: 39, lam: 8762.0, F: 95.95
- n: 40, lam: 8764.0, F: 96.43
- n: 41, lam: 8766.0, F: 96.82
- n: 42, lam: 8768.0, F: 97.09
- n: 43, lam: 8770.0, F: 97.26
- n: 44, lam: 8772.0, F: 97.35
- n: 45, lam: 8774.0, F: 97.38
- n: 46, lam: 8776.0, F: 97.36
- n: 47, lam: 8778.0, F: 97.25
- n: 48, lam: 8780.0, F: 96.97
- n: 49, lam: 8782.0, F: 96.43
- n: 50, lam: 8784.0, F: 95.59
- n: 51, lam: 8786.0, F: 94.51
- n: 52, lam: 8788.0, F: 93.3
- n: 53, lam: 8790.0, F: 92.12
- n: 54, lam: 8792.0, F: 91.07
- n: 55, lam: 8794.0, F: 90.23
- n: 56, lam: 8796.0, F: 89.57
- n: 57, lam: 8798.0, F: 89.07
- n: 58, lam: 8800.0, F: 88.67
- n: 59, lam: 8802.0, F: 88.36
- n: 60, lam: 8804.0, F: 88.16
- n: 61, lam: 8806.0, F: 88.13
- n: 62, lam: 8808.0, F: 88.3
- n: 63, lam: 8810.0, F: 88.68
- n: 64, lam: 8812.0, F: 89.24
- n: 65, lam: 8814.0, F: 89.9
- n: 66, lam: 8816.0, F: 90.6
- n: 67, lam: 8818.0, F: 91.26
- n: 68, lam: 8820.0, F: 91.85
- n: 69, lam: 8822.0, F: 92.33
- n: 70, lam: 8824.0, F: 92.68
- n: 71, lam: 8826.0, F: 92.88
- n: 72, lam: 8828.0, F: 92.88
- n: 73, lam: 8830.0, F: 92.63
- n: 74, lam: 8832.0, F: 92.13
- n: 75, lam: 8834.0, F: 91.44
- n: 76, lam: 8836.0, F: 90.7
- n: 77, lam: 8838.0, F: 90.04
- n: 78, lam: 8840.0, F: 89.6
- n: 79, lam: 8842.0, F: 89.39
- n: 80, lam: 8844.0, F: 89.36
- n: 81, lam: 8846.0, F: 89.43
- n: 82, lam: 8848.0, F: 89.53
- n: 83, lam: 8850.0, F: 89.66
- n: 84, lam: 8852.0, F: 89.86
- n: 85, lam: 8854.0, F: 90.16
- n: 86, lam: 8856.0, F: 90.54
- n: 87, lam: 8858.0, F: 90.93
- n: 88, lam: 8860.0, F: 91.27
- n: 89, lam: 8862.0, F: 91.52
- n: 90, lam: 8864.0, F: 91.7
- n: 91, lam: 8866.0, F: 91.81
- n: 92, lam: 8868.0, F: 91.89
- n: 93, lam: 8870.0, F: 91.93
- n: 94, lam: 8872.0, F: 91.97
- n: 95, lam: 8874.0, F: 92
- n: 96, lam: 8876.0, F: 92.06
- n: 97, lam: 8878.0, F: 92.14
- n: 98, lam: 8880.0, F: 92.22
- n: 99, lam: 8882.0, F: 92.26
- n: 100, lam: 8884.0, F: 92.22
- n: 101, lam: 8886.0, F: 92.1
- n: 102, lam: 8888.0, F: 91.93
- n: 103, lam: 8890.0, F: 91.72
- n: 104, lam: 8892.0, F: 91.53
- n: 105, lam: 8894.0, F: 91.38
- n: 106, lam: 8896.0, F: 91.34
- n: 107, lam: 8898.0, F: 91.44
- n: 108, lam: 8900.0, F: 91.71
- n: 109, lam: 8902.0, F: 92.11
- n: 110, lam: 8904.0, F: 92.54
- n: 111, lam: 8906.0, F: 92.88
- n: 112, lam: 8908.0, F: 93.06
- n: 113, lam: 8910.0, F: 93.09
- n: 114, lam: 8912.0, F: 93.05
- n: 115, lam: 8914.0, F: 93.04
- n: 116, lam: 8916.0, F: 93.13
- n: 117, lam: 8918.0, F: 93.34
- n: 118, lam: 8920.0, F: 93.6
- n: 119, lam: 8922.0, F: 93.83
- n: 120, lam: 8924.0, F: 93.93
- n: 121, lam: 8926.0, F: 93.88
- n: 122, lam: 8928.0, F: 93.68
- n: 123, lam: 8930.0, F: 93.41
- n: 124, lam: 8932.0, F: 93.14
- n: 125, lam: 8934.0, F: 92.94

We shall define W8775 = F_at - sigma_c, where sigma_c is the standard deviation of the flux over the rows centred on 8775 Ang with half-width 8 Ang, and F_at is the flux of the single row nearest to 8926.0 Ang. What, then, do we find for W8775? 93.6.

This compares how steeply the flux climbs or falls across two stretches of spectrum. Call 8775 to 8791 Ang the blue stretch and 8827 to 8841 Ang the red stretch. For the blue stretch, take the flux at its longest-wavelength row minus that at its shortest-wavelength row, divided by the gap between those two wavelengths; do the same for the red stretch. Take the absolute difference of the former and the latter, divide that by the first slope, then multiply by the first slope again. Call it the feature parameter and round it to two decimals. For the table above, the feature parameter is 0.10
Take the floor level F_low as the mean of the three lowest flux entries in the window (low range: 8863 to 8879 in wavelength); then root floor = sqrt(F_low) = 9.58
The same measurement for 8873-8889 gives 9.59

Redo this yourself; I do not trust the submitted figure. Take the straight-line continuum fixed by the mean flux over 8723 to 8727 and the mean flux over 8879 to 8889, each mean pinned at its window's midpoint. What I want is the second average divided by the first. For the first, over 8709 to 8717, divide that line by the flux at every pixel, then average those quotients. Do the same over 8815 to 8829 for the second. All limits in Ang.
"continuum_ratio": 1.04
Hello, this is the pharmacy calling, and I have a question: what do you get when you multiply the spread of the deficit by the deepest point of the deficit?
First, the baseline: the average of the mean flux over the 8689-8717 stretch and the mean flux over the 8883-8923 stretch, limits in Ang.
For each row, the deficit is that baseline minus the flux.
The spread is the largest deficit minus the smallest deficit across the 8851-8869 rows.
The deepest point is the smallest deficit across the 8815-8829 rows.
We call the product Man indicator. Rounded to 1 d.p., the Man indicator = 6.2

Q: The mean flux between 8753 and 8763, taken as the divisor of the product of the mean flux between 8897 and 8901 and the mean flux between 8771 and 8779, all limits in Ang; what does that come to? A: 93.7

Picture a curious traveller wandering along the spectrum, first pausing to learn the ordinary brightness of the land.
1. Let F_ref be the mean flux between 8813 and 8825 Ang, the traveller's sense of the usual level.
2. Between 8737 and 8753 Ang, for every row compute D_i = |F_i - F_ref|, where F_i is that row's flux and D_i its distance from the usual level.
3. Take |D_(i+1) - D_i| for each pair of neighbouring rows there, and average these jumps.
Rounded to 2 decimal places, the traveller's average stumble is 0.04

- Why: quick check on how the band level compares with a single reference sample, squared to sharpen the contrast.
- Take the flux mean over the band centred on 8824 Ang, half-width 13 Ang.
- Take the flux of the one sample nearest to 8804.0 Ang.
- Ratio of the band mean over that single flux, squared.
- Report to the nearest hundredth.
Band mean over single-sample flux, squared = 1.08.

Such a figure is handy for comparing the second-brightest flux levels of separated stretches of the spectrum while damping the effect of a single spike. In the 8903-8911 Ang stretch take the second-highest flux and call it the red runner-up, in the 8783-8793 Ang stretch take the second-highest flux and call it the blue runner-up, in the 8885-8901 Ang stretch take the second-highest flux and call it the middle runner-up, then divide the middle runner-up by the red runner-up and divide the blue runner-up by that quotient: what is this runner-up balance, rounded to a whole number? 96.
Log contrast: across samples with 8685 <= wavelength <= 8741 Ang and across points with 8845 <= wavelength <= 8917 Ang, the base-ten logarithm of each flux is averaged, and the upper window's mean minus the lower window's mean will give -0.029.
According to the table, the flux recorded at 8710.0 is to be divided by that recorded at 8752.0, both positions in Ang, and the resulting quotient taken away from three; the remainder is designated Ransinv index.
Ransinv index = 1.96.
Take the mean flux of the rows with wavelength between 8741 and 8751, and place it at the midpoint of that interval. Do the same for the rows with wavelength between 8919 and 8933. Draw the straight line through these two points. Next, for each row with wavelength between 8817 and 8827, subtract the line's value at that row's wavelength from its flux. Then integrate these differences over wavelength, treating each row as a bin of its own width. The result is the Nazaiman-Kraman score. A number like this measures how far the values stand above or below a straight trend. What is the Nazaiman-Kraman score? -19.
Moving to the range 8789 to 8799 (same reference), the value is -38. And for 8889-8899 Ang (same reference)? -23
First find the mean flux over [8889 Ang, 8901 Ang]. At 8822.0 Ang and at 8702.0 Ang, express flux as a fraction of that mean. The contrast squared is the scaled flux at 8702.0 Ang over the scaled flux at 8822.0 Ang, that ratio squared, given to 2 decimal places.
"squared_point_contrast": 1.15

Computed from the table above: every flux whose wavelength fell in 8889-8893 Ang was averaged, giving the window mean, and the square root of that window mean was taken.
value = 9.6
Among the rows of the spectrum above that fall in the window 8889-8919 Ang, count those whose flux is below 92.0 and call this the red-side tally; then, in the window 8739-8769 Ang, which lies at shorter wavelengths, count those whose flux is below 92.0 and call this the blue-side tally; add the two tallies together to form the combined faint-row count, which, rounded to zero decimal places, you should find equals 6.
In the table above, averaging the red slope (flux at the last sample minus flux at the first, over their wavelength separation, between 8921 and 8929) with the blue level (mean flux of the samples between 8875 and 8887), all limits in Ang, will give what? 46.1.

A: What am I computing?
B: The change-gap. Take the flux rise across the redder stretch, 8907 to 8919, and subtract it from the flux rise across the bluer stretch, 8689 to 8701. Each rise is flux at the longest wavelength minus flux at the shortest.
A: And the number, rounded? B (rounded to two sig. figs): -3.1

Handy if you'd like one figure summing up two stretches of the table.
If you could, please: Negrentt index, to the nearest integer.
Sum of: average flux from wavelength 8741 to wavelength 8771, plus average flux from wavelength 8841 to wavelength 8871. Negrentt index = 186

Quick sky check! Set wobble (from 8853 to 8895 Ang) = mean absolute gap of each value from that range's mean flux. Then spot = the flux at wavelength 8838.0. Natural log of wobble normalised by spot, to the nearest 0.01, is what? -5.36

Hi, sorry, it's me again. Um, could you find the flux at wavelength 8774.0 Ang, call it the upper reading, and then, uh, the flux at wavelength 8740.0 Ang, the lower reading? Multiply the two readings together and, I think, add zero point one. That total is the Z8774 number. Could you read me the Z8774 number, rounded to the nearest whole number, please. 9191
